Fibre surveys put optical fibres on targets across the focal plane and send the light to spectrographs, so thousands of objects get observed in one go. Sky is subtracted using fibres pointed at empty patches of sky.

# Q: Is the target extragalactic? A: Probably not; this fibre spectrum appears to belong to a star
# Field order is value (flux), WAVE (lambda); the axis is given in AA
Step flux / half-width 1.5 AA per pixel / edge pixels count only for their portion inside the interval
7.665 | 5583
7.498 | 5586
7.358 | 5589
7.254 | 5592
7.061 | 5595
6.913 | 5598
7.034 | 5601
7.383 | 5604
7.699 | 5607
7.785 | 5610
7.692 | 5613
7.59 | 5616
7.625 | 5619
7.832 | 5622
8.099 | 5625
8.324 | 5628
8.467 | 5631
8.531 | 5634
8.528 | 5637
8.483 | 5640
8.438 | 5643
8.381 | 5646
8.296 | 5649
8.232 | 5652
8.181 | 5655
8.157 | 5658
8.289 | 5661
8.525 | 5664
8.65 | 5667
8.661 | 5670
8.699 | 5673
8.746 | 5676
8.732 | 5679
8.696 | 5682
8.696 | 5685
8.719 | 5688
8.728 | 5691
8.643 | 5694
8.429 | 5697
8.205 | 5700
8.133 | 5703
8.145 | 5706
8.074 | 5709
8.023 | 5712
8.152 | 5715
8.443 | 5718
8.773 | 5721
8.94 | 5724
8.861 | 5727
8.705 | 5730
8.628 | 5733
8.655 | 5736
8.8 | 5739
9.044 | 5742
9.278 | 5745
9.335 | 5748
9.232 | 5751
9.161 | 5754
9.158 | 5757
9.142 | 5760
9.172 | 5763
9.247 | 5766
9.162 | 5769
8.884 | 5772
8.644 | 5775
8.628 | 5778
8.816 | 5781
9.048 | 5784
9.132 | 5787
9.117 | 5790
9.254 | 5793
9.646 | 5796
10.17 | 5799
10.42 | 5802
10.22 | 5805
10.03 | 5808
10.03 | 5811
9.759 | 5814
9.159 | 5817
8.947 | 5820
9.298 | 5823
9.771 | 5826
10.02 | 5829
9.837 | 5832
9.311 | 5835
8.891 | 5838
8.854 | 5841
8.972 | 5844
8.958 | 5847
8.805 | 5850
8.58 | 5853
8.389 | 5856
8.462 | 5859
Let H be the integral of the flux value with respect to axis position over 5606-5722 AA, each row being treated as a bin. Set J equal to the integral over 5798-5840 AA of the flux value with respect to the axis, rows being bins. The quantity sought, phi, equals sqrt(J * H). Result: 627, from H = 965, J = 407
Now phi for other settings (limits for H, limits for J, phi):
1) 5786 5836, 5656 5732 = 559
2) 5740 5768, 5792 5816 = 248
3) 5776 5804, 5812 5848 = 297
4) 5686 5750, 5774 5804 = 392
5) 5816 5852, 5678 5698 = 240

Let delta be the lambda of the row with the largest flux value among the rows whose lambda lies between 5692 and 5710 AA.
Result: 5694 AA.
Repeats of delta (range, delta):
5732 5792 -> 5748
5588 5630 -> 5628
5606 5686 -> 5676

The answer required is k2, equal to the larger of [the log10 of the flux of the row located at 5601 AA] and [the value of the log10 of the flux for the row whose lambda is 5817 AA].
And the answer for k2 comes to 0.96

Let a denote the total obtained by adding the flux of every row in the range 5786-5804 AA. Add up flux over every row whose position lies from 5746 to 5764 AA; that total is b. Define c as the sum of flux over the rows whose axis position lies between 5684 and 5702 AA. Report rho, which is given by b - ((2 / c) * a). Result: 53.0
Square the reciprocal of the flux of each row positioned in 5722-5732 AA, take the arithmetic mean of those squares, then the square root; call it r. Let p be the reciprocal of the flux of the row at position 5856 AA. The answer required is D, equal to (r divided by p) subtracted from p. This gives -0.83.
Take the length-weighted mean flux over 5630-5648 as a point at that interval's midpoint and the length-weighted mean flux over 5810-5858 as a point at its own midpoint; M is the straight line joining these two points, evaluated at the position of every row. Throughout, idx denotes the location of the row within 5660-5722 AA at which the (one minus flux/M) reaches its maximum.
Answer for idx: 5712 AA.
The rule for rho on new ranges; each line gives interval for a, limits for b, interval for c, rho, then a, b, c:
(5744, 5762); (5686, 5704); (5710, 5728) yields 48.7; 55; 51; 51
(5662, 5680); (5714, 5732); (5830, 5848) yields 50.0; 52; 52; 55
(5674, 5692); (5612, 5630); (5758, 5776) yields 45.2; 52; 47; 54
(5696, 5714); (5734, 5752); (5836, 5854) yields 52.5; 49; 54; 53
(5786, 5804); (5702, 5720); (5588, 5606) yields 46.3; 58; 49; 43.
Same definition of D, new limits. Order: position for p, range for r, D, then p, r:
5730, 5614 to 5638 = -0.96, 0.115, 0.123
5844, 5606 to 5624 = -1.05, 0.111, 0.130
